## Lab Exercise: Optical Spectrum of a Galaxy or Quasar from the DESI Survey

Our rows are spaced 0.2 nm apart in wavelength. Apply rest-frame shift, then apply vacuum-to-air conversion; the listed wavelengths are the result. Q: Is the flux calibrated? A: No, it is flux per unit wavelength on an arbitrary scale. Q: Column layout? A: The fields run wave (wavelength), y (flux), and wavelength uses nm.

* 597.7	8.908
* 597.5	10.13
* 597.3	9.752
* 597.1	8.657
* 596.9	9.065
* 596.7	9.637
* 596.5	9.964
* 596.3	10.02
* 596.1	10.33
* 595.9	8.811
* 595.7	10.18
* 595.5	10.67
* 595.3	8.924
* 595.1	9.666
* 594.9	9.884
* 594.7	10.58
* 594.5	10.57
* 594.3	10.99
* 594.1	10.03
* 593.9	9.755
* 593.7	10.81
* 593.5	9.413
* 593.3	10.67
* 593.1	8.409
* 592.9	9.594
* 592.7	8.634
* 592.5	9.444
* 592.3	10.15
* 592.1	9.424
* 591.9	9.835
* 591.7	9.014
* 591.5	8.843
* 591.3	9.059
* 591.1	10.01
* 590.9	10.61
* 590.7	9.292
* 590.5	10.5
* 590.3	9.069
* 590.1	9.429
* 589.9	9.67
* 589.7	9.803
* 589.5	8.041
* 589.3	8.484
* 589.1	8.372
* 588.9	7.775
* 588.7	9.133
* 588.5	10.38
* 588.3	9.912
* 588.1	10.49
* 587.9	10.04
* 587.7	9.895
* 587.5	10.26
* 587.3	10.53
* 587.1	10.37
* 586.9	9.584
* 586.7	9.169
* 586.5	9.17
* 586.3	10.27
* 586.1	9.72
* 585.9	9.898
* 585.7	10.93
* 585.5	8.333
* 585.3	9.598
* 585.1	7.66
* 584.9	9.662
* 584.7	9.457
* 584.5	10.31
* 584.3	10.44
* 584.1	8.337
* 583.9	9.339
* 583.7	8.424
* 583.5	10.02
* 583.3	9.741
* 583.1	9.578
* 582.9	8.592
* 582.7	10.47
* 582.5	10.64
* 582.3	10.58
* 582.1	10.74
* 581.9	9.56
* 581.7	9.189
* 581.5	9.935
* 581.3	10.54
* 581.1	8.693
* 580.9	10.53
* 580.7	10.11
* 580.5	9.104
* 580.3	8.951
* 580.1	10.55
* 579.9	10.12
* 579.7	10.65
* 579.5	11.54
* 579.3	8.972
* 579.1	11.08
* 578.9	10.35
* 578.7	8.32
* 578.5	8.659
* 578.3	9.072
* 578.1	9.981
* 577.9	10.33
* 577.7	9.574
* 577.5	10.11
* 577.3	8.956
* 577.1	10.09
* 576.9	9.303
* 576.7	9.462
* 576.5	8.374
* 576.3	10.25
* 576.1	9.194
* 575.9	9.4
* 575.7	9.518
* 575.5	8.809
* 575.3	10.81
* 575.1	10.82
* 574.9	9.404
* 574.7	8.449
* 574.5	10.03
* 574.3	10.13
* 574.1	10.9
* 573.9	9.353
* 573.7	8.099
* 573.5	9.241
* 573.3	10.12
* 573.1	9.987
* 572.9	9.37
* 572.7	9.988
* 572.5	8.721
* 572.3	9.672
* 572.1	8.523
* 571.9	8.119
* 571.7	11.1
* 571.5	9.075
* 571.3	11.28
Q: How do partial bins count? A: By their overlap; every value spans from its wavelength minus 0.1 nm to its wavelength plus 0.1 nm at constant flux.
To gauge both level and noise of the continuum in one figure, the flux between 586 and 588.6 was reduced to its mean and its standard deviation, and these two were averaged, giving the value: 5.22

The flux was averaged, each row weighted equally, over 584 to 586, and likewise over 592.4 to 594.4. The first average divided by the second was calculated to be 0.97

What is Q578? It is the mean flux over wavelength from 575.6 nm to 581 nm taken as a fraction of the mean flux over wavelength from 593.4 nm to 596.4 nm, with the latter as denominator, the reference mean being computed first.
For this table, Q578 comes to 0.97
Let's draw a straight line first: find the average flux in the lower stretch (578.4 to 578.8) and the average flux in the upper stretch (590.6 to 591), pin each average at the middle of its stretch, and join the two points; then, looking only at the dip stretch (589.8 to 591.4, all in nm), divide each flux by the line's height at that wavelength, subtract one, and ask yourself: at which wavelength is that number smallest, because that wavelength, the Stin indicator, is 591.3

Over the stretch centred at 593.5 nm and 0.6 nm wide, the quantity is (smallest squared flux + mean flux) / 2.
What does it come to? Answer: 49.5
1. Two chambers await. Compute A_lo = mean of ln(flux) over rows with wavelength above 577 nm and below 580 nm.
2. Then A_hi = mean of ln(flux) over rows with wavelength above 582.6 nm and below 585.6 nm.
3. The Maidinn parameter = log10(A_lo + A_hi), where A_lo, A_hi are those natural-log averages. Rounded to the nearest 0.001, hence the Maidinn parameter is 0.654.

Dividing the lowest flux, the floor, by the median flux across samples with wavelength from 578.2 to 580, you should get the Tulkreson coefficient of 0.822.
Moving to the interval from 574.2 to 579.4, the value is 0.877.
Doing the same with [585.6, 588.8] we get 0.915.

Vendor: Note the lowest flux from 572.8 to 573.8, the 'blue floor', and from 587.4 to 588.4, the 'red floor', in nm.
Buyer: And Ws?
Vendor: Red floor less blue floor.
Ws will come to 1.8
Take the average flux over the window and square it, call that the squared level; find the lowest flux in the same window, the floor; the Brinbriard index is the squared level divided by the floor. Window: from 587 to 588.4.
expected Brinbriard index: 10.5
